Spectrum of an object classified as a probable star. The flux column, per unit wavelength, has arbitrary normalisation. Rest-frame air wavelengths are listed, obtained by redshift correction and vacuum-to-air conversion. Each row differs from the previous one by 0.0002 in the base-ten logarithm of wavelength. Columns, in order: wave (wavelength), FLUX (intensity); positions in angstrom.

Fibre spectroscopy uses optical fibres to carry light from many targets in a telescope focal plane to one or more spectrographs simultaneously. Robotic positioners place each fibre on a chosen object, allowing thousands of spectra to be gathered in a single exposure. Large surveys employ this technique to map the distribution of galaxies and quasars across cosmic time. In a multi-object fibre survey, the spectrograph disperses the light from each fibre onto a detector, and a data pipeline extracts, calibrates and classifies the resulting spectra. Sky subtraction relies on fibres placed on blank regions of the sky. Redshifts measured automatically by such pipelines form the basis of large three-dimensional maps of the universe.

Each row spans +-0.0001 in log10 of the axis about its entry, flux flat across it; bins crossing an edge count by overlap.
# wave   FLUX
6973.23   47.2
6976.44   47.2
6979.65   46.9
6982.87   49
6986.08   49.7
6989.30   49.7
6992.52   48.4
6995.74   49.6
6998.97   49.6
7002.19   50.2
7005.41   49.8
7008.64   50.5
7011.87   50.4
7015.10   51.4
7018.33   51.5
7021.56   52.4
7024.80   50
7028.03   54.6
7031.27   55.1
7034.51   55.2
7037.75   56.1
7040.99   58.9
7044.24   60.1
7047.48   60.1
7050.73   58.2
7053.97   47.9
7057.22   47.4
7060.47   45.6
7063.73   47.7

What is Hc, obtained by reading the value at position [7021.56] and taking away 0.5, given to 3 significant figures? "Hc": 51.9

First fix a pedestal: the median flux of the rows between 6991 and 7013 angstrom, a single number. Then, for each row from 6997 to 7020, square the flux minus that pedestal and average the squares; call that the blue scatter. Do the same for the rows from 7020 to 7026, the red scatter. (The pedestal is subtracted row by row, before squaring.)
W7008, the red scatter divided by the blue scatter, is 4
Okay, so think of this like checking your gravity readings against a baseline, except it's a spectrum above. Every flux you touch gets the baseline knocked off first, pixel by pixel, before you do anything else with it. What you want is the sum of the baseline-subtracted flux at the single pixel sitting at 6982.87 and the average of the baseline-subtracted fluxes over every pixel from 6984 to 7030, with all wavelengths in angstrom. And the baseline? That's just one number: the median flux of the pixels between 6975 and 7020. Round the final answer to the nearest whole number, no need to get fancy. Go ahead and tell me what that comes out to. 0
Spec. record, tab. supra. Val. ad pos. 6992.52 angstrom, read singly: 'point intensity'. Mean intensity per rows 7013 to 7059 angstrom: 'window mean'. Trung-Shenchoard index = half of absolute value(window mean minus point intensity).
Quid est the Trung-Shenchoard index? 2.9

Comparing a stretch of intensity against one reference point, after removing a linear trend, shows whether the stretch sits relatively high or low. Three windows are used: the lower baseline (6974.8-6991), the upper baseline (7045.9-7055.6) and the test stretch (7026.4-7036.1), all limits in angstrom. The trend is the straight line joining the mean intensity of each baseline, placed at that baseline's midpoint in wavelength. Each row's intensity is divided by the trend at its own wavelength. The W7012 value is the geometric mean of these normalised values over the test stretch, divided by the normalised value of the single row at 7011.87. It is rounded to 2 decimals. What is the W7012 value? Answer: 1.05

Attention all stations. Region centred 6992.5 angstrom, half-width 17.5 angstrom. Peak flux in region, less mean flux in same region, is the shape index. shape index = 1.4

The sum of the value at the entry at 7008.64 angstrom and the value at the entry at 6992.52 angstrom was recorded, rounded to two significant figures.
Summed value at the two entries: 99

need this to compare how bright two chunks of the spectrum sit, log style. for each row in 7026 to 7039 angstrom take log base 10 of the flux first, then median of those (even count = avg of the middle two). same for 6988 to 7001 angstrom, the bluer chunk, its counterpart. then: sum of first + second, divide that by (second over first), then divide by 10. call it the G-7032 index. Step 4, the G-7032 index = 0.353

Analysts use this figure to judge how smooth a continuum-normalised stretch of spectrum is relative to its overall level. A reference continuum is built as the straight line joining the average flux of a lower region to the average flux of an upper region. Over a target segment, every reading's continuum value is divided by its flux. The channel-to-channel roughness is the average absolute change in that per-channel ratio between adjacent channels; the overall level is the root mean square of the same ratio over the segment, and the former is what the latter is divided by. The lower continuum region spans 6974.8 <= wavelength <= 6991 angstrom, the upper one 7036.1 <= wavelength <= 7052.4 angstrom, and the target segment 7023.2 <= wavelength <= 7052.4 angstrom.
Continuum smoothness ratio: 41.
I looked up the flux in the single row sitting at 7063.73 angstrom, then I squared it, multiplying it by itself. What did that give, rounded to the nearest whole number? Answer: 2275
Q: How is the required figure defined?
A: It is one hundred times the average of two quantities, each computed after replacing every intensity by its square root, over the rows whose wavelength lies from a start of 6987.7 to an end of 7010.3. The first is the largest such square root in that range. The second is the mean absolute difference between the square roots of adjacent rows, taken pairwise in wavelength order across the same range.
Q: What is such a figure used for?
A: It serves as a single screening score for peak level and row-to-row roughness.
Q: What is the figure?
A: 358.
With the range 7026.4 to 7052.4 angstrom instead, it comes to 391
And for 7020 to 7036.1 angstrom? 378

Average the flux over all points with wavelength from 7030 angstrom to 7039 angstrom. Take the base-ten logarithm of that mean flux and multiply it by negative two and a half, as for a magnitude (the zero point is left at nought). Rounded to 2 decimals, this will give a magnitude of -4.36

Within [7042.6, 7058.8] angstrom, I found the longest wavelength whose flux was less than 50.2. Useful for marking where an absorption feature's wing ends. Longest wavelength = 7057.22 angstrom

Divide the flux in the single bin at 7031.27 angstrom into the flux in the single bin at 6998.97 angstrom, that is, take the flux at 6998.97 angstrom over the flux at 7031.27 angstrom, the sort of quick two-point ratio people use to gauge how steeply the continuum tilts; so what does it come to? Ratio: 0.90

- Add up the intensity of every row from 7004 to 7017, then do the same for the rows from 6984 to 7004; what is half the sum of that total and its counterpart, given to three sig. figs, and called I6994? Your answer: 250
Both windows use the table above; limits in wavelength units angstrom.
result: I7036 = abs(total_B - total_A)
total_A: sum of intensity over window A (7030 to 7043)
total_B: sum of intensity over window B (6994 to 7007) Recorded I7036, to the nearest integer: 26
